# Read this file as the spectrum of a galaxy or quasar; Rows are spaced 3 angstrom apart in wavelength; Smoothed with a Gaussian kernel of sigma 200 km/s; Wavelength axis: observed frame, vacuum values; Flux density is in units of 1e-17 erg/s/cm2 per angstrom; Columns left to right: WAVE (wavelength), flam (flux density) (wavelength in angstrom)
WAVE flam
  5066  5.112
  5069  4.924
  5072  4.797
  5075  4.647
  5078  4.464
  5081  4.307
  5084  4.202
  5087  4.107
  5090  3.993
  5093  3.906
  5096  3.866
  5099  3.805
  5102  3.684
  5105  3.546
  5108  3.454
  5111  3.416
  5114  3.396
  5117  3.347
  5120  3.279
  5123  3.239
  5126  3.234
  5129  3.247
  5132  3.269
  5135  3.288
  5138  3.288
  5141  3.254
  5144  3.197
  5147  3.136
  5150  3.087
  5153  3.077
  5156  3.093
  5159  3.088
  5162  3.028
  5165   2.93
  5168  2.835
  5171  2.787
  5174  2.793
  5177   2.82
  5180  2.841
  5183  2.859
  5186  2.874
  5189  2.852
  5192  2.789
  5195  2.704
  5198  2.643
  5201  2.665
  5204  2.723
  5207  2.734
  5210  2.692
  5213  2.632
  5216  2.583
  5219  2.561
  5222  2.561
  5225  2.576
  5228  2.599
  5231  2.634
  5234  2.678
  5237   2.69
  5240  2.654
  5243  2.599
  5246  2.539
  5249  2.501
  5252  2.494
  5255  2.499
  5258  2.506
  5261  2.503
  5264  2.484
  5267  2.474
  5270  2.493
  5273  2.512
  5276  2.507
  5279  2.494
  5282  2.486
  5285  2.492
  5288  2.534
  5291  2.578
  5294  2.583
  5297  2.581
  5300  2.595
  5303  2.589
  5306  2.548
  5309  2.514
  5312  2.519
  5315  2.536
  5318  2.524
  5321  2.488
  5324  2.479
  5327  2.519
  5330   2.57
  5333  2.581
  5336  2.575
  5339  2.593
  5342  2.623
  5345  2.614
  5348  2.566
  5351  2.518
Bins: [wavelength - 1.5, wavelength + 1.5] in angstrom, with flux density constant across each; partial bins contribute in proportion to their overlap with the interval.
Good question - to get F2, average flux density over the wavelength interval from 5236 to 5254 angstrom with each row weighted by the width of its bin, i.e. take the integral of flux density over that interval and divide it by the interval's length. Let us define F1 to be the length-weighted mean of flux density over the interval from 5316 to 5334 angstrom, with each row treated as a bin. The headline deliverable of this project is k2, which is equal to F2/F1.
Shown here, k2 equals 1.0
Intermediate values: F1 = 2.53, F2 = 2.57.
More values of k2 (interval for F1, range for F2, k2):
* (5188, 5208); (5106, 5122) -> 1.2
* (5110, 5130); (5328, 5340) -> 0.8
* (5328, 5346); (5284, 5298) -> 1.0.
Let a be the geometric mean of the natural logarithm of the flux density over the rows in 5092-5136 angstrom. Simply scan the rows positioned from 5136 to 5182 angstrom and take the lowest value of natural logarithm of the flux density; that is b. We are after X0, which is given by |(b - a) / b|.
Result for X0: 0.21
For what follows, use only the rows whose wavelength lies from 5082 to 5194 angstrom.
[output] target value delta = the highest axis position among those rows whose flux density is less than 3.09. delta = 5192 angstrom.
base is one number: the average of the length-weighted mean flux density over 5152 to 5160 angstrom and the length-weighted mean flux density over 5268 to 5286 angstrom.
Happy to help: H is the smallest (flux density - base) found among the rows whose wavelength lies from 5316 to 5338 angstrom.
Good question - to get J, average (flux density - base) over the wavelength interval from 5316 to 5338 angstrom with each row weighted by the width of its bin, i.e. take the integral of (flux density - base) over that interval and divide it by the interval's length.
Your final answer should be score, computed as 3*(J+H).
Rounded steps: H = -0.31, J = -0.26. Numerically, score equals -1.7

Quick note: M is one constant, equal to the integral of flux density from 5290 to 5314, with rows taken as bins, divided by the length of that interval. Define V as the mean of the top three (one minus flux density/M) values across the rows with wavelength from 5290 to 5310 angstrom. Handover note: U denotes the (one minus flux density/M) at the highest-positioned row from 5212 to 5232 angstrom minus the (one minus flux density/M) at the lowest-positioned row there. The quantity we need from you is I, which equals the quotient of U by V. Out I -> -0.1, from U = -0.001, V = 0.01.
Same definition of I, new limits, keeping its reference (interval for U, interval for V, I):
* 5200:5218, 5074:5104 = -0.1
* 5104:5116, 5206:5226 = -42.9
